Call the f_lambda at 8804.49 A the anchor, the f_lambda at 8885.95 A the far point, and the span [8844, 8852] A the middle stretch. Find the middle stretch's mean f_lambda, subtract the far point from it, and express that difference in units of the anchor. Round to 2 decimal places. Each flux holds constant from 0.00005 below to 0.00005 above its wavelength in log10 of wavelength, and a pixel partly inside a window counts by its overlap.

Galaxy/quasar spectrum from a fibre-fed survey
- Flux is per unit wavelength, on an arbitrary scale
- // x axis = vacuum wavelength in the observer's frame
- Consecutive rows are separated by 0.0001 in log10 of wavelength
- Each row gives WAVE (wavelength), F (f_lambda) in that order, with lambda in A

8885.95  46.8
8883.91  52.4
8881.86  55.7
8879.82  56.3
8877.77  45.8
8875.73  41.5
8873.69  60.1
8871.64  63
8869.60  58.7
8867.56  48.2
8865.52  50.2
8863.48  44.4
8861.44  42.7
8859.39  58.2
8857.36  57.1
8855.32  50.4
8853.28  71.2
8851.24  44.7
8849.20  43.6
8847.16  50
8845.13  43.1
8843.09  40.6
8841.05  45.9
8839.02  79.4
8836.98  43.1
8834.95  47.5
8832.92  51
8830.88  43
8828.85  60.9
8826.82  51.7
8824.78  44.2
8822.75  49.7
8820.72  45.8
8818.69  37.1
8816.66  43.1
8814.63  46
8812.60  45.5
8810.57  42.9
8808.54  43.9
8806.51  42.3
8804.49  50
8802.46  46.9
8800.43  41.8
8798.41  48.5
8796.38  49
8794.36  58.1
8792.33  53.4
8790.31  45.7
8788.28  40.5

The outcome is -0.03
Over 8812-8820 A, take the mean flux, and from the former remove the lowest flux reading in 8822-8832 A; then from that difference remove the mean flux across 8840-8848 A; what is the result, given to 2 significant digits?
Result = -45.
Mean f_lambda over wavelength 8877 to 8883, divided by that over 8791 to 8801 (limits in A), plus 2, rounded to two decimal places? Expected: 3.05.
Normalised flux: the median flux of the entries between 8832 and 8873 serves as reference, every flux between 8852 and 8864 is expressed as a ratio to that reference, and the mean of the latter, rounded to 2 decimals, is 1.10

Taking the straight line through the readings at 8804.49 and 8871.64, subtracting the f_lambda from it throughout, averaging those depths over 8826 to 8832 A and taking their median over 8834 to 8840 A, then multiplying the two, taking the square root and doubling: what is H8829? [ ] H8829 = 9.8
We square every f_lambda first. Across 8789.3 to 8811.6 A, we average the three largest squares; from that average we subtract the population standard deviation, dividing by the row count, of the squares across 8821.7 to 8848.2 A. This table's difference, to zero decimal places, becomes 1721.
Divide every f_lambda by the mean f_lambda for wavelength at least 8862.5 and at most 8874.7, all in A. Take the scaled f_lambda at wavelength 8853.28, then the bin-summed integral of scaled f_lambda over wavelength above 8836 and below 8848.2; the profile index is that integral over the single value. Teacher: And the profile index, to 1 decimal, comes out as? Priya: 8.6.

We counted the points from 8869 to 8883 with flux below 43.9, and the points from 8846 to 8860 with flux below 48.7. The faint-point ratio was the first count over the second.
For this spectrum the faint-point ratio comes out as 0.50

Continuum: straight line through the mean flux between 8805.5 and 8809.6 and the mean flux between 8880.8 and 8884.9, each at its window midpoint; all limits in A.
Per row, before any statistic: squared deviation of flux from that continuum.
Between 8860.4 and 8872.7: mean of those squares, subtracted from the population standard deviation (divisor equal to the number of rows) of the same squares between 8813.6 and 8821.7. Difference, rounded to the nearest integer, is -23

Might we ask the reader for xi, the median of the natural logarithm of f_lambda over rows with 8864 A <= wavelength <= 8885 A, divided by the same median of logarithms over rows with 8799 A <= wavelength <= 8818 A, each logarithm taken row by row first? 1.05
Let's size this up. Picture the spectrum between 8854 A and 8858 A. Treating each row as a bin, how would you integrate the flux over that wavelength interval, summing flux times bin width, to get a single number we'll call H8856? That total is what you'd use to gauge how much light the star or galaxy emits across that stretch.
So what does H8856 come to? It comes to 219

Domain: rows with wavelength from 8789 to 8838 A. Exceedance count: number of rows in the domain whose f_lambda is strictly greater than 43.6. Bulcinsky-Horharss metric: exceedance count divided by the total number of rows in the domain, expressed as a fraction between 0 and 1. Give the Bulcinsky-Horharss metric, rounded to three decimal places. 0.708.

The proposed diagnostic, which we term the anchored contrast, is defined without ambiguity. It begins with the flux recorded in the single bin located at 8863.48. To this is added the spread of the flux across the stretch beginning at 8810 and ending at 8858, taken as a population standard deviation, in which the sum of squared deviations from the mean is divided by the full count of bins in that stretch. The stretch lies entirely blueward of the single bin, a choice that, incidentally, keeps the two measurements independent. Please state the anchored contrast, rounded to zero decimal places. 54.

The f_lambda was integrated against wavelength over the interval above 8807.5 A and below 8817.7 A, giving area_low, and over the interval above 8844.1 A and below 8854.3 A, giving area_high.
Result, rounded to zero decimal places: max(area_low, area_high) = 515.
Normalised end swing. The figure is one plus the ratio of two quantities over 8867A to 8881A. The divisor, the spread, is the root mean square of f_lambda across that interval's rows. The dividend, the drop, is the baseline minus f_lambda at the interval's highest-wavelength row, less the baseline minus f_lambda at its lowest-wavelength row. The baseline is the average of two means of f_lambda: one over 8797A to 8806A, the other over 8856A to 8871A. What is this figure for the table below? 0.85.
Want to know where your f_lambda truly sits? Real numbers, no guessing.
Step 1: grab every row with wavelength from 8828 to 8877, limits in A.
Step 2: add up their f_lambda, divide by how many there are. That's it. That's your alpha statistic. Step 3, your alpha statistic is 52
